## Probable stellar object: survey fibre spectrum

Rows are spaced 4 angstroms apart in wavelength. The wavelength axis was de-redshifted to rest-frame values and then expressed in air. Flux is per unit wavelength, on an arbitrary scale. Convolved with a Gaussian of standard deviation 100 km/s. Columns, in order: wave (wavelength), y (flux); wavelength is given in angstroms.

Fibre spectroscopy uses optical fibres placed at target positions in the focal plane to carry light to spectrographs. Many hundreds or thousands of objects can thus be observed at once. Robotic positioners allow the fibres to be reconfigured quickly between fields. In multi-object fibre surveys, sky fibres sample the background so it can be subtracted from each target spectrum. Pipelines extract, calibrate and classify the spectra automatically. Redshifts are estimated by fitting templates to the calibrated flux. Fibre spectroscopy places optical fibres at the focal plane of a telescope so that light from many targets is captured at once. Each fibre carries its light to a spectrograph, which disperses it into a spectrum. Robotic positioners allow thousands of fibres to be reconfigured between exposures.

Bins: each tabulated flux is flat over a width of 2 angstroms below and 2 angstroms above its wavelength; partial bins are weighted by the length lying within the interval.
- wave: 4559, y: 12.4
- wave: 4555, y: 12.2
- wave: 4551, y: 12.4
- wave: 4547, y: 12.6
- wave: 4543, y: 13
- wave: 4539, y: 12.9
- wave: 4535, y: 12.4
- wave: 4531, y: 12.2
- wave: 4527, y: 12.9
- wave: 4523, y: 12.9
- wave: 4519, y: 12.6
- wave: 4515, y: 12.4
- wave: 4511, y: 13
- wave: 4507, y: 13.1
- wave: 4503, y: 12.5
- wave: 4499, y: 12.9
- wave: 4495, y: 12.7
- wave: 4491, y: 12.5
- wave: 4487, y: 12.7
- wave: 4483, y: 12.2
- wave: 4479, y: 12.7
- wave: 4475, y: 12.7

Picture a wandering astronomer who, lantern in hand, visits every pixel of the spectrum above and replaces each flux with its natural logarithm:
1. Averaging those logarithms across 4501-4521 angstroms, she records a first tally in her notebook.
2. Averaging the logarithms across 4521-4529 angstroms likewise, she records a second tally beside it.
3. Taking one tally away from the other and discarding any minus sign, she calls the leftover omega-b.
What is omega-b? 0.014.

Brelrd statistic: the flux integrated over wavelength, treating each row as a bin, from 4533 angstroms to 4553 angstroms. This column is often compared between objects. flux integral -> 253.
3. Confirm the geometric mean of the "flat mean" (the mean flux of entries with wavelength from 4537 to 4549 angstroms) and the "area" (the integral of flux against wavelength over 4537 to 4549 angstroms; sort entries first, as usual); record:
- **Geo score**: 44.5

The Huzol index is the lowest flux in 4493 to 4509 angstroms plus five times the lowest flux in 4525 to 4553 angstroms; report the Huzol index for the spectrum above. 73.5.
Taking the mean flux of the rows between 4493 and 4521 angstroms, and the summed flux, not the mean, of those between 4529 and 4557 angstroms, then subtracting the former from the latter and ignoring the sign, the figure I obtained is 75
